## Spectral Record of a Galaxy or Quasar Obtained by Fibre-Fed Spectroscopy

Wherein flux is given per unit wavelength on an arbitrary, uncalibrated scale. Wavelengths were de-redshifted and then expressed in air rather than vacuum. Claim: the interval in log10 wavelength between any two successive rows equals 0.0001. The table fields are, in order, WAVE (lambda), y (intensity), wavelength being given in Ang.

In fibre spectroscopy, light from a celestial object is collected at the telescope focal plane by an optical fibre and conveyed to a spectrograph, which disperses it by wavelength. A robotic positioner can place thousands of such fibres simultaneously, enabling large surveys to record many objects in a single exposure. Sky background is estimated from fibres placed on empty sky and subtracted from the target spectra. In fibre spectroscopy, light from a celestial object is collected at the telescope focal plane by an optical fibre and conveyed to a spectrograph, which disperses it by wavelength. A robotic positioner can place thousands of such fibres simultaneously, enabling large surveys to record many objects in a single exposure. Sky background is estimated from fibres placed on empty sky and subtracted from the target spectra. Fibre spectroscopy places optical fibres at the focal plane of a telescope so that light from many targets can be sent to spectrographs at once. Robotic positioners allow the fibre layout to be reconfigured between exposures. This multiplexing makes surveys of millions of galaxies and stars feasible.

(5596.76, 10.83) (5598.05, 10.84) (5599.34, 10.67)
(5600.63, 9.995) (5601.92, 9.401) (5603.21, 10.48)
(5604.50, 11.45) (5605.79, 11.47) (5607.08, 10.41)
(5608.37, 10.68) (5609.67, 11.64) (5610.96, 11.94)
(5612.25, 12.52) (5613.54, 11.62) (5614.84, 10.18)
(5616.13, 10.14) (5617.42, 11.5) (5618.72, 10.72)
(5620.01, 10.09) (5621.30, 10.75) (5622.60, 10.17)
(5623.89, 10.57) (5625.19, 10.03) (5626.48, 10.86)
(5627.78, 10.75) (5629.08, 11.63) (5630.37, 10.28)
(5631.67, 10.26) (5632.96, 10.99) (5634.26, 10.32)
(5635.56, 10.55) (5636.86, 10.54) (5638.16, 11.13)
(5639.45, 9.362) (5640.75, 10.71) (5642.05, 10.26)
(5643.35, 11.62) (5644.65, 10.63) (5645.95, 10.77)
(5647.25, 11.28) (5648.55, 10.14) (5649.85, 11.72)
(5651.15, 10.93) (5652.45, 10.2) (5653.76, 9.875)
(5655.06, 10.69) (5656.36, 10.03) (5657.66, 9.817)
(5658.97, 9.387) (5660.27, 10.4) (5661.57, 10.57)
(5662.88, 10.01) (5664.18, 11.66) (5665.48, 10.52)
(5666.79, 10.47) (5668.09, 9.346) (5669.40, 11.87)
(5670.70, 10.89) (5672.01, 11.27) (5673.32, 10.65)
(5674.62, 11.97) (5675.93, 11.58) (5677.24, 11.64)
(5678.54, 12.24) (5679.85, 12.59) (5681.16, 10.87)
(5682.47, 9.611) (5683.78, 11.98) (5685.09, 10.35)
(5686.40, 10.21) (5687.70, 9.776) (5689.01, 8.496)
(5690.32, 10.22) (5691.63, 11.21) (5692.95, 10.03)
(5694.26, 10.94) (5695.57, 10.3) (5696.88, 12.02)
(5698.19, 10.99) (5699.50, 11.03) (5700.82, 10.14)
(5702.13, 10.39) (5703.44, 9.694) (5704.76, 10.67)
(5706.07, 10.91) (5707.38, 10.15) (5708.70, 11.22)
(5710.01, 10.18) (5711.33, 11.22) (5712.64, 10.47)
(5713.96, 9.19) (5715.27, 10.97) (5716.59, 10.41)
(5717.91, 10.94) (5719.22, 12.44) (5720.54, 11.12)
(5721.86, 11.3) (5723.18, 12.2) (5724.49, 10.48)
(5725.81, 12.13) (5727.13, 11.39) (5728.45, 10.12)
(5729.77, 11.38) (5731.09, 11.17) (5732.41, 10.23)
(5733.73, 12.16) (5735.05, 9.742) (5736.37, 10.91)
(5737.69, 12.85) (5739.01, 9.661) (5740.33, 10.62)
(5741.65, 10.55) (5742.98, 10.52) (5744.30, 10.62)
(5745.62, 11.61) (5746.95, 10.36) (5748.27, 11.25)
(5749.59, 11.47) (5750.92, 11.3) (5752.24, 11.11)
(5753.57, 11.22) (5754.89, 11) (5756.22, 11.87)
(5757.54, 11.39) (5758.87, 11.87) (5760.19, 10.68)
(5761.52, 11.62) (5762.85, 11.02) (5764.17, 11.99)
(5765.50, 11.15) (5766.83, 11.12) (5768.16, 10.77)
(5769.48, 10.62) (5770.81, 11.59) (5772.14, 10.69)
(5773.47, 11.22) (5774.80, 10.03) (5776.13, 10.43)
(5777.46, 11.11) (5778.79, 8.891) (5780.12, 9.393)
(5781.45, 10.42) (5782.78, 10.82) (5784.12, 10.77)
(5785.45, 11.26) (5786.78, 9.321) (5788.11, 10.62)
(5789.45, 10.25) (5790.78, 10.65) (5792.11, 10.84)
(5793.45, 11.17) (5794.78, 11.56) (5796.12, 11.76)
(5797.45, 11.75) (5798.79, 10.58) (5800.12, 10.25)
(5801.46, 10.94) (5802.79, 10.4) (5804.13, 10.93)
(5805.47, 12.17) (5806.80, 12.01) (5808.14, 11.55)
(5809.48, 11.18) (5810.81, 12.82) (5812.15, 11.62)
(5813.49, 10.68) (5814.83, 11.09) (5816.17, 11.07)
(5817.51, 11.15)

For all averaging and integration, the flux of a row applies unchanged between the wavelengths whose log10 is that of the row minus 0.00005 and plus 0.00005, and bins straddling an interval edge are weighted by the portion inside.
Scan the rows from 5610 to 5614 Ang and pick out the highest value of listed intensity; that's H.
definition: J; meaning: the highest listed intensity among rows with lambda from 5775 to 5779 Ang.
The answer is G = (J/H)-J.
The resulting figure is -10.2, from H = 12.52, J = 11.11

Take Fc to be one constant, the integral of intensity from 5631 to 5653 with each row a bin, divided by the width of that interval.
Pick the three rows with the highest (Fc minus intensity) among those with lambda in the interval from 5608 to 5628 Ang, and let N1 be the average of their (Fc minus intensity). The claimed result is 0.6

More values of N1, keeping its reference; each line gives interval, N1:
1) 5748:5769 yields -0.1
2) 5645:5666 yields 1.0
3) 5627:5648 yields 0.7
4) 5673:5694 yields 1.4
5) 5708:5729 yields 0.8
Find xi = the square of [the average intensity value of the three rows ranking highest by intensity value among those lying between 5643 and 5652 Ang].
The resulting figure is 133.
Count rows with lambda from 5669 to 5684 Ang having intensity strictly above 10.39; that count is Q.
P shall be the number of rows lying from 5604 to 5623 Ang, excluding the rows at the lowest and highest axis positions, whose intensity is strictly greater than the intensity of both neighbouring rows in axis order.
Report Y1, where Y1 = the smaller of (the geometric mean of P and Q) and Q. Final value 6.6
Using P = 4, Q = 11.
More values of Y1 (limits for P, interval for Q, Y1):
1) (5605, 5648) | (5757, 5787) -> 14.5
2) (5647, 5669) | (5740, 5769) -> 9.2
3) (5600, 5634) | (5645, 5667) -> 8.4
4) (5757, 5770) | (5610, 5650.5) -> 7.7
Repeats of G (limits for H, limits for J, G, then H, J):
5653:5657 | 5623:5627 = -9.8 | 10.69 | 10.86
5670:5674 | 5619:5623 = -9.8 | 11.27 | 10.75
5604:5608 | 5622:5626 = -9.6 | 11.47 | 10.57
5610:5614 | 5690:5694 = -10.3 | 12.52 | 11.21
